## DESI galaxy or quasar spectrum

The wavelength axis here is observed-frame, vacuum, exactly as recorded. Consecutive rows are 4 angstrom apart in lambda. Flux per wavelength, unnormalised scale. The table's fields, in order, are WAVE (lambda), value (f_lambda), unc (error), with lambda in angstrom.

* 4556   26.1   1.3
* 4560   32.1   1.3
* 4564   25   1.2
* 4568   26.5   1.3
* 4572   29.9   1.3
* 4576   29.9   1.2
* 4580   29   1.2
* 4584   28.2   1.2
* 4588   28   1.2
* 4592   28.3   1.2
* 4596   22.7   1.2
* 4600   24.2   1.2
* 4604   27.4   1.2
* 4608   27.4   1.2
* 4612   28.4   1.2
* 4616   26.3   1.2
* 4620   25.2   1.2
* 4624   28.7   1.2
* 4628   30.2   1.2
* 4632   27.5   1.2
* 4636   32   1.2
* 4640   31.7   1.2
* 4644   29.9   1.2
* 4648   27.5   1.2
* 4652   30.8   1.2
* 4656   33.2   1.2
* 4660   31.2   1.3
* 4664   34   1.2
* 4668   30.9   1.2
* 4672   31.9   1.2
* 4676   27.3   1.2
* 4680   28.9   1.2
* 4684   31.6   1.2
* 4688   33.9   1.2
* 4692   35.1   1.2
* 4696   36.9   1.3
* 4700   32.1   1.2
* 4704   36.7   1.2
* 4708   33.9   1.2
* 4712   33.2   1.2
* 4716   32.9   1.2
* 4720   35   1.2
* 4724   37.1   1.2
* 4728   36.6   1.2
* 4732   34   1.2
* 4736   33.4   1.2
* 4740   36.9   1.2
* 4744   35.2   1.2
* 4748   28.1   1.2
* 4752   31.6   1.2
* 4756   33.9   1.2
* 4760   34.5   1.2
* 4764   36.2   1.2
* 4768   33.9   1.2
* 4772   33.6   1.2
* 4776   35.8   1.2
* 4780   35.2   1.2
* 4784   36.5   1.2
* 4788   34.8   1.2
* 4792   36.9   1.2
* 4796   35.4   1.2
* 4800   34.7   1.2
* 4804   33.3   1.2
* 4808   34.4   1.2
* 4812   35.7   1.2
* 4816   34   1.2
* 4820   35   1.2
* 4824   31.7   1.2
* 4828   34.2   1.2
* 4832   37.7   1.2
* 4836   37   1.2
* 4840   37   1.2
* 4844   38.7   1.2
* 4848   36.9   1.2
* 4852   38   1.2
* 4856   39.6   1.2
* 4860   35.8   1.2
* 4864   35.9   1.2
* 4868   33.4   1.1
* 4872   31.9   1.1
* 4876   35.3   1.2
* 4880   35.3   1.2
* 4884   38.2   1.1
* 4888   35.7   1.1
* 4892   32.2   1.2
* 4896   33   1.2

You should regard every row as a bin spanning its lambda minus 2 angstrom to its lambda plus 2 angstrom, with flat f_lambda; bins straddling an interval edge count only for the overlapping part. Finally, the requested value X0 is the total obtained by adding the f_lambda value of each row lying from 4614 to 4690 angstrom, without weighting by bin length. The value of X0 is 573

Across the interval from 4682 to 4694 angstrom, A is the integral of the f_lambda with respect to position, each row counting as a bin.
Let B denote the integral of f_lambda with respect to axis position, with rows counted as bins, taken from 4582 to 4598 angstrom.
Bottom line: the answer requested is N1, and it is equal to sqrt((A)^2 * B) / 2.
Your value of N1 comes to 4166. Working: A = 402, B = 429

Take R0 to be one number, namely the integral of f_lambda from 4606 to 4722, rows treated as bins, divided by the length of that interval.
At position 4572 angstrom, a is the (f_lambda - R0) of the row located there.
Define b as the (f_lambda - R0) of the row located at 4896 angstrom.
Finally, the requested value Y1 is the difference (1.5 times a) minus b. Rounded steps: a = -1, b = 1.8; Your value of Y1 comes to -4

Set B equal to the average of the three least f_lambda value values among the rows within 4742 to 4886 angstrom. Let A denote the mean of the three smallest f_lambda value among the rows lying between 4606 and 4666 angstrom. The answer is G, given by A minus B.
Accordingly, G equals -4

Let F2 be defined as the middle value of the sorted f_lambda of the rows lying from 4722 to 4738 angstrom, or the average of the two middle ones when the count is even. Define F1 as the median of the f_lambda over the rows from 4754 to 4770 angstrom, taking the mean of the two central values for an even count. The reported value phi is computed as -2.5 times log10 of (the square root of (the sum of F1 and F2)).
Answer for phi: -2.30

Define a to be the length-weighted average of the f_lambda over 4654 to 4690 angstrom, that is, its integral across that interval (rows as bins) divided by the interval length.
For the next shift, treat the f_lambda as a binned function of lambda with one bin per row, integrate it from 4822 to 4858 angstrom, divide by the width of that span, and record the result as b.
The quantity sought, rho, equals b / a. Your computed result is 1.17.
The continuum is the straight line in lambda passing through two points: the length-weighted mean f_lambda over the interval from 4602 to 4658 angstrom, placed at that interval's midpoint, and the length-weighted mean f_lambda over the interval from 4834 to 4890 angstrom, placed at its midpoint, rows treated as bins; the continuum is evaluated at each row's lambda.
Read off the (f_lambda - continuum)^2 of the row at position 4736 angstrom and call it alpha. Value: 1.1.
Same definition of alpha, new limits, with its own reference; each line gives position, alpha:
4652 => 1.2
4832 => 5.3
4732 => 3.1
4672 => 2.4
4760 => 1.9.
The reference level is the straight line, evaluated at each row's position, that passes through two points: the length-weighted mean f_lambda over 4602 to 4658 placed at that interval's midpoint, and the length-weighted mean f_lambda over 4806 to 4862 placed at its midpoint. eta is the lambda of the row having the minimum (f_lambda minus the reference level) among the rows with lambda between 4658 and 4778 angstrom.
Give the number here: 4748 angstrom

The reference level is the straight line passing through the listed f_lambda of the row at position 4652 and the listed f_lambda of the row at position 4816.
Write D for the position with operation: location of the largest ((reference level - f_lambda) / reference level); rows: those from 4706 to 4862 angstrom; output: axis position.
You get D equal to 4748 angstrom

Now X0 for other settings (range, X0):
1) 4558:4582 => 172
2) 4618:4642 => 175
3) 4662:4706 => 359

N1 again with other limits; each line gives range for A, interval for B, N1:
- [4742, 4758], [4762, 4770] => 4314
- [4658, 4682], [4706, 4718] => 7368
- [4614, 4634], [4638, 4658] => 6825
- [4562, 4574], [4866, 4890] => 4716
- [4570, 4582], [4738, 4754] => 4078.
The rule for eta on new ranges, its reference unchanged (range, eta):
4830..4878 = 4872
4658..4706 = 4676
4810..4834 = 4824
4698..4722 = 4700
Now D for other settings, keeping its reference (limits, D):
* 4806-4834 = 4824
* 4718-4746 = 4736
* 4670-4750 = 4748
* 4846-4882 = 4872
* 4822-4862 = 4824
